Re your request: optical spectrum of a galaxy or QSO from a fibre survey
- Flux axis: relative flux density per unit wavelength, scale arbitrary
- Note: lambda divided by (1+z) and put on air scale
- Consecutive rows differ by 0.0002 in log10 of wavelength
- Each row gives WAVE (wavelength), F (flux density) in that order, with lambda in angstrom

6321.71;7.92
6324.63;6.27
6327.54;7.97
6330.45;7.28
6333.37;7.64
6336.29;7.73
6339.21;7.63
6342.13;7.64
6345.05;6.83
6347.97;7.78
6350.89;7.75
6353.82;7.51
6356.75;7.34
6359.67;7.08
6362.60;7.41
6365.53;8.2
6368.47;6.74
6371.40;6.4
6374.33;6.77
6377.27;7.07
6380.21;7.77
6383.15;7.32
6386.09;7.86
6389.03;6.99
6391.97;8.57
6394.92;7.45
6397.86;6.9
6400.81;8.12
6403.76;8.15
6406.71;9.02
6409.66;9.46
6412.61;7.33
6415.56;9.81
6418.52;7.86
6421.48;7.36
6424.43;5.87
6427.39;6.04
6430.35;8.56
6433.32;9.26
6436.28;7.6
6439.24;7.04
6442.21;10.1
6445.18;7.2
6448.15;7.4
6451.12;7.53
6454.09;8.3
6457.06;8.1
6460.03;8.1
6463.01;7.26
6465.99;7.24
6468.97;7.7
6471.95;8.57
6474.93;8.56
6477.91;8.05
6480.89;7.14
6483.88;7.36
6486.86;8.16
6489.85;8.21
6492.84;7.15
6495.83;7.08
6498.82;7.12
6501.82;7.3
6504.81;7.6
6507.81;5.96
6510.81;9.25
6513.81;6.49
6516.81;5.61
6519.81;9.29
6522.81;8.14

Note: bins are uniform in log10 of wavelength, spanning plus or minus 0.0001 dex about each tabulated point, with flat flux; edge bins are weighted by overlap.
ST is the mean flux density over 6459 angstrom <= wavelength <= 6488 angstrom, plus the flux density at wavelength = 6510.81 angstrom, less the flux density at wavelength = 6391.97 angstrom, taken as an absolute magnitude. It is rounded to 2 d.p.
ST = 8.49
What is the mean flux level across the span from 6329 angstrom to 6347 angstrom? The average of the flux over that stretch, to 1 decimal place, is 7.5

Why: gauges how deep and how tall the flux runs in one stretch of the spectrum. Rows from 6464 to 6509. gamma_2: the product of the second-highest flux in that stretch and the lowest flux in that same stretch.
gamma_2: 51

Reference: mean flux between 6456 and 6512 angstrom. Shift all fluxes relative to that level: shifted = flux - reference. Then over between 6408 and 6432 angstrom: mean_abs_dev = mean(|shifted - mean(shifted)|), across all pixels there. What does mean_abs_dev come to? 1.1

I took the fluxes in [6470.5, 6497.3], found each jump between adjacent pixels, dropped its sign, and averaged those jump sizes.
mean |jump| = 0.45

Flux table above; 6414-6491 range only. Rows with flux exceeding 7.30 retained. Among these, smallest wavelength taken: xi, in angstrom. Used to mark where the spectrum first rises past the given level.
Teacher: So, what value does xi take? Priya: 6415.56 angstrom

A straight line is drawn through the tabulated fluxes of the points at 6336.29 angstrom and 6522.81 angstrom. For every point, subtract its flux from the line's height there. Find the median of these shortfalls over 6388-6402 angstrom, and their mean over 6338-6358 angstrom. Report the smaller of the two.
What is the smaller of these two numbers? 0.26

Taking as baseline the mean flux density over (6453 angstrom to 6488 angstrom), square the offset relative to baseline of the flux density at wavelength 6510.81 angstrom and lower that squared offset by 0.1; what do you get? 1.8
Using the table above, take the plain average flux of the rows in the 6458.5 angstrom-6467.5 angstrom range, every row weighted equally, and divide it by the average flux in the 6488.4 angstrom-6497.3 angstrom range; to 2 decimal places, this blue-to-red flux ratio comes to 1.01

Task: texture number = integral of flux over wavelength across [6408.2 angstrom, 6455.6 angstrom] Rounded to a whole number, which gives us 375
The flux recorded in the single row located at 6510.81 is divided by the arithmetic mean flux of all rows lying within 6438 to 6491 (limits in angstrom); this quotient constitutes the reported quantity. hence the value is 1.17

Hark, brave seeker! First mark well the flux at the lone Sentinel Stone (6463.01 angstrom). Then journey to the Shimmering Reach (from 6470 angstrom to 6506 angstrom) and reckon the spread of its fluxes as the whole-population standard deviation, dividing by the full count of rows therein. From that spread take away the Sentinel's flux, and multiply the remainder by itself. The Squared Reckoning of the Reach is 45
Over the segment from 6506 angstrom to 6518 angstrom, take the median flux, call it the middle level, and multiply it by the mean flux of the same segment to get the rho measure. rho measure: 43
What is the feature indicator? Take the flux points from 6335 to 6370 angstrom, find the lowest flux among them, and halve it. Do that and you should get 3.37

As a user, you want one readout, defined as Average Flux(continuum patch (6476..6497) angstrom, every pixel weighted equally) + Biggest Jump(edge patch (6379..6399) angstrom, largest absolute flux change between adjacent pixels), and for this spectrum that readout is 9.2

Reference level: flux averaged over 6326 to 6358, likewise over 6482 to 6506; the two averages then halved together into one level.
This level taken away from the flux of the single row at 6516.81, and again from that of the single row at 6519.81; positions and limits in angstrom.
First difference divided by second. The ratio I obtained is -1.1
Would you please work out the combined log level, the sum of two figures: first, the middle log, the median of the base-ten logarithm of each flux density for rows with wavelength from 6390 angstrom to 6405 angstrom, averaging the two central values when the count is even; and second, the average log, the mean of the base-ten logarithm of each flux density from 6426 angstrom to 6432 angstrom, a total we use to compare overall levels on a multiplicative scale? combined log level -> 1.77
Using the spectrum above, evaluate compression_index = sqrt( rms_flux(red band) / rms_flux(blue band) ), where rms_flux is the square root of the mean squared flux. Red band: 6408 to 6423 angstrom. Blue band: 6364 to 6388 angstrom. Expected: 1.08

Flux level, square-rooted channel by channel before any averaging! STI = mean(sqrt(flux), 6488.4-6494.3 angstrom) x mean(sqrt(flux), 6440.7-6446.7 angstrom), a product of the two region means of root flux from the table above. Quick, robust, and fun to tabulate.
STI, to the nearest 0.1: 8.1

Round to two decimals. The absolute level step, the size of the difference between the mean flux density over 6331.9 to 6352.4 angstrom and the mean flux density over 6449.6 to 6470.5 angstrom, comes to 0.18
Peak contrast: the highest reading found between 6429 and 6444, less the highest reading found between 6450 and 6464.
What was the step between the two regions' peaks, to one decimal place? 1.8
